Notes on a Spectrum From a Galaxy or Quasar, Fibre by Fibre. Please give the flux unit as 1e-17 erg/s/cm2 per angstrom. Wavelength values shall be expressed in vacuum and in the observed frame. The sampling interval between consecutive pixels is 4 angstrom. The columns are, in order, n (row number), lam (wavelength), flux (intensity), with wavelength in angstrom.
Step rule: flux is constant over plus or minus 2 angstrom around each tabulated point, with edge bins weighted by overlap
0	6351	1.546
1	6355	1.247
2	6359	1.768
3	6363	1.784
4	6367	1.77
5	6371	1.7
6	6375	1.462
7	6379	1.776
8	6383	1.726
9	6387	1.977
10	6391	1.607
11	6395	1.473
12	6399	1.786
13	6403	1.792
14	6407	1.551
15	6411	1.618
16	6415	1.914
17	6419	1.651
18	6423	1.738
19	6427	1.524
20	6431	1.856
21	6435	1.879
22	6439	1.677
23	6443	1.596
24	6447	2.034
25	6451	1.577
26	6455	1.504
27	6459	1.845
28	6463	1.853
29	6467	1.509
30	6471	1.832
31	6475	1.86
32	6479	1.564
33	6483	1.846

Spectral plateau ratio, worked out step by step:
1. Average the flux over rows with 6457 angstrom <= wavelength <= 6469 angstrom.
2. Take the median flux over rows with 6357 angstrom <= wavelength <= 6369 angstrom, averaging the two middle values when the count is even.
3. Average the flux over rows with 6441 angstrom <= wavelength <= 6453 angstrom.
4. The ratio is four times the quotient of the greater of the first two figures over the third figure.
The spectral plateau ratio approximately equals 4.08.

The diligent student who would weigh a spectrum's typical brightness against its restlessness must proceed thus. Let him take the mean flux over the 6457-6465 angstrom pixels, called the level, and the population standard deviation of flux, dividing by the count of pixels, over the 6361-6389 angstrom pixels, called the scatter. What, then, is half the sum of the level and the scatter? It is 1.00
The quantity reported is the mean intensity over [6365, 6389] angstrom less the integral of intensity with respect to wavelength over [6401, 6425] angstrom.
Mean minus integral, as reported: -39.3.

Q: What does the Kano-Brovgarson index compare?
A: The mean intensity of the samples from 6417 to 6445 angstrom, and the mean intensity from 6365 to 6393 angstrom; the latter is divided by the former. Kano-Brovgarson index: 1.01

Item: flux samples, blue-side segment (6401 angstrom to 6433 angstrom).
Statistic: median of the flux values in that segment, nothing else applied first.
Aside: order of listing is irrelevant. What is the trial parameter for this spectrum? 1.69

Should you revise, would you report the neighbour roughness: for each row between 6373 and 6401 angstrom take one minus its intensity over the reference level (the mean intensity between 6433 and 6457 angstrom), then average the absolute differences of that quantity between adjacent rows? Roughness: 0.139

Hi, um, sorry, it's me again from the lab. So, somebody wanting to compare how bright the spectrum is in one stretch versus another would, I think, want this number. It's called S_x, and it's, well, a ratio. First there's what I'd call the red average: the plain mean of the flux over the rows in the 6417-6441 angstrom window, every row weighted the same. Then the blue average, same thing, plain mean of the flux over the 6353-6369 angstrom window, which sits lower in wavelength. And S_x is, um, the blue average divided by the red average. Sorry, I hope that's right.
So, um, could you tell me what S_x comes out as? 0.95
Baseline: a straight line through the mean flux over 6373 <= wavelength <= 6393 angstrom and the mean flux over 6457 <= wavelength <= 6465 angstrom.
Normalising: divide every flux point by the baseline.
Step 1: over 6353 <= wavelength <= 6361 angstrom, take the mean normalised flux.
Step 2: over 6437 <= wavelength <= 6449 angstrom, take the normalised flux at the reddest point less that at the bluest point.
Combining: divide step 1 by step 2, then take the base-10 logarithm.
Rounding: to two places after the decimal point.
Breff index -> 0.68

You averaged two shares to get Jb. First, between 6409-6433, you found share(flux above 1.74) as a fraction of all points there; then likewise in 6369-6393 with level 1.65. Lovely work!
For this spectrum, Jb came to 0.50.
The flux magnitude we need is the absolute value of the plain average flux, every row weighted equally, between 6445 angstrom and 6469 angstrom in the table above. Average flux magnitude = 1.72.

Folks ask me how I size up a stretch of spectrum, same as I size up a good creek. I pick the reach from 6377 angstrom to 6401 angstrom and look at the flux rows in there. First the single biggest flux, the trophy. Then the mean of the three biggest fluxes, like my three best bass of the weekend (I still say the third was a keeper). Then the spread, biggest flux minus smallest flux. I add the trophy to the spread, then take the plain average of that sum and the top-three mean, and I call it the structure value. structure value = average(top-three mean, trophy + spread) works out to 2.16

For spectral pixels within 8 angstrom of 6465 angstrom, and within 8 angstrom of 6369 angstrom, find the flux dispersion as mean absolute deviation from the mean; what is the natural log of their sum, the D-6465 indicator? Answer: -1.45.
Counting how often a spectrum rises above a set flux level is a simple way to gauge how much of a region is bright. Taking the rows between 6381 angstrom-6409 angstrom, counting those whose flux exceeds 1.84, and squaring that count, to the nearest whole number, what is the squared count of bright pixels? 1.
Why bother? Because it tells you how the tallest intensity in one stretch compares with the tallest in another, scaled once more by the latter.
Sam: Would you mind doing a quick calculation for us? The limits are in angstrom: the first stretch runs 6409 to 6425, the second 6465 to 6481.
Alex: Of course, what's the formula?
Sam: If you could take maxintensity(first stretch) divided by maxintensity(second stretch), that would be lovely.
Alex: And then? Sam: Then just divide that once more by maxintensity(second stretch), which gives 0.55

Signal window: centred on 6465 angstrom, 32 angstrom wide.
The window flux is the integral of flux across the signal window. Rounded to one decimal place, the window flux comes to 54.2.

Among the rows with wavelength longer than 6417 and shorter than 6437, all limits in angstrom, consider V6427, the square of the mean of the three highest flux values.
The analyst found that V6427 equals 3.33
